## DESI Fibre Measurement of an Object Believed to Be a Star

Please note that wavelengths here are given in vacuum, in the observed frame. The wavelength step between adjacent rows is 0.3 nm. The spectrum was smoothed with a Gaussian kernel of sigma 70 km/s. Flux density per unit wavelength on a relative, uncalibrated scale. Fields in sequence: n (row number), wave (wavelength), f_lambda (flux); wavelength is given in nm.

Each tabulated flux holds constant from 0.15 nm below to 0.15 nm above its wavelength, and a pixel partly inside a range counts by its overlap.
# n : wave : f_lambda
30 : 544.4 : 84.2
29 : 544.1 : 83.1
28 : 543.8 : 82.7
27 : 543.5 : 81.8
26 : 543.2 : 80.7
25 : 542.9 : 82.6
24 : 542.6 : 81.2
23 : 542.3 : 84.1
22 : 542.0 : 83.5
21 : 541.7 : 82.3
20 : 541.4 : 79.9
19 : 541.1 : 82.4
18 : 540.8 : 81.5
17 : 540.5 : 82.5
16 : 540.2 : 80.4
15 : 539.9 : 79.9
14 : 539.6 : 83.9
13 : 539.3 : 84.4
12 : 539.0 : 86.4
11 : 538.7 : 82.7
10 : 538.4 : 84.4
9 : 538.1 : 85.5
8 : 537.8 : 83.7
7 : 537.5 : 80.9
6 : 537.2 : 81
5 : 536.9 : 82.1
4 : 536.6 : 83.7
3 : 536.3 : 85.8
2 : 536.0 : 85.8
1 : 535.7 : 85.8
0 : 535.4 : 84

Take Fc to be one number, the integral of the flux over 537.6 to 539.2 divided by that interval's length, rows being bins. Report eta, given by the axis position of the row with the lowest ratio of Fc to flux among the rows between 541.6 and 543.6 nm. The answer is 542.3 nm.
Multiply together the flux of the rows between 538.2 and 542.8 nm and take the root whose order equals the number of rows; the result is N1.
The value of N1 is 82.6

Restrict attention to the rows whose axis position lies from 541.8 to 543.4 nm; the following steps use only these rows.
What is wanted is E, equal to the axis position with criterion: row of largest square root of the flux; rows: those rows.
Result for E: 542.3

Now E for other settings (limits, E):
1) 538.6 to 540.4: 539.0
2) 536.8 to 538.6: 538.1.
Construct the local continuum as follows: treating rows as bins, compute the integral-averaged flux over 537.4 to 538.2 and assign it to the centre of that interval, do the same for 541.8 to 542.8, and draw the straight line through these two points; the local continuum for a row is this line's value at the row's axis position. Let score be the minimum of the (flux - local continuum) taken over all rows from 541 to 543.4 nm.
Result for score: -3.1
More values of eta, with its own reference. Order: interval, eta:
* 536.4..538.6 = 538.1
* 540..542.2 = 542.0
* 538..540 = 539.0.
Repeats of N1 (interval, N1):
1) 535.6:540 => 83.7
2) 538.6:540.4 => 82.9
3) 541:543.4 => 82.1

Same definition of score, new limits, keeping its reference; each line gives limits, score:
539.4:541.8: -3.3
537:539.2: -2.5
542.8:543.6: -2.1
